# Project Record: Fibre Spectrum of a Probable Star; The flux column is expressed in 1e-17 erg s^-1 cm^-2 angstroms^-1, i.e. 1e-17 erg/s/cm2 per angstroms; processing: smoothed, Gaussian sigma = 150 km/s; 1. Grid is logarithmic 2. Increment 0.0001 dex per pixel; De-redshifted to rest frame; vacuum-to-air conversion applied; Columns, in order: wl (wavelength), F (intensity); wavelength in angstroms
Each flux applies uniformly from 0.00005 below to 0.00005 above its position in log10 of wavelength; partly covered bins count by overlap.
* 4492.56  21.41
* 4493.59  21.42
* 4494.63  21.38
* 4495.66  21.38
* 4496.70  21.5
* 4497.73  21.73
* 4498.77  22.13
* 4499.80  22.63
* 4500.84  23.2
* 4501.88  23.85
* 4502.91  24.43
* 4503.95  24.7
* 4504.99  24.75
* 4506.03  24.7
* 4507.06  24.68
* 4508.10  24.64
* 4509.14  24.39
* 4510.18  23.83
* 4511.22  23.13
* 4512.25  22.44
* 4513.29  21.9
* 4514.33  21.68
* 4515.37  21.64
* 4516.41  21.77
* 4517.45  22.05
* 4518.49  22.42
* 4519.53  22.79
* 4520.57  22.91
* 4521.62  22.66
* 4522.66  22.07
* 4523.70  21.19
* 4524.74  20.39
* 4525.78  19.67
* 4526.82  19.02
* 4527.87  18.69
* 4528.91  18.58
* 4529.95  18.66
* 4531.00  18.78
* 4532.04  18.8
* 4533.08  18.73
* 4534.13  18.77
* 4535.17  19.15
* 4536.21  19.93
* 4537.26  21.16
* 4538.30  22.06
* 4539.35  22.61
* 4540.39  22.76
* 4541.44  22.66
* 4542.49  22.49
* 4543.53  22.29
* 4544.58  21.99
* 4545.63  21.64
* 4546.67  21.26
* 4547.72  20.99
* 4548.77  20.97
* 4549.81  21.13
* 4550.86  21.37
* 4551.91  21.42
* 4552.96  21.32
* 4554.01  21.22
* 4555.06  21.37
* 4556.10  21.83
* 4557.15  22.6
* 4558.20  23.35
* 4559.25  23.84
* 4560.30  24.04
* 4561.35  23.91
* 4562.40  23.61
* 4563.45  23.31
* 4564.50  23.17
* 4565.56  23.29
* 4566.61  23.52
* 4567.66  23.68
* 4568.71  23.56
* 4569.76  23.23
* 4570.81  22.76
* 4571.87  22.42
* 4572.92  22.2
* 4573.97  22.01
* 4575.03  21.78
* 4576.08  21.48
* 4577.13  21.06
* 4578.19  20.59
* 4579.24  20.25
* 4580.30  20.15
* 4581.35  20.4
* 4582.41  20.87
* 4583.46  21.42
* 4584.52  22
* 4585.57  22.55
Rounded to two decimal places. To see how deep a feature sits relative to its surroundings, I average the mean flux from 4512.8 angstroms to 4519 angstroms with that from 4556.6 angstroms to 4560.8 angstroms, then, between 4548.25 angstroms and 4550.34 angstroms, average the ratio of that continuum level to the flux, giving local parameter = 1.08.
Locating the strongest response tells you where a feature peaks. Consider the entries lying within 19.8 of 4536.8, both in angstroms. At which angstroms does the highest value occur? 4520.57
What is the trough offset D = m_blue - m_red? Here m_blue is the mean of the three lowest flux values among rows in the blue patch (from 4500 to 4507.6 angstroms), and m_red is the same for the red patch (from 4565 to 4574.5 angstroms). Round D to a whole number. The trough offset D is 2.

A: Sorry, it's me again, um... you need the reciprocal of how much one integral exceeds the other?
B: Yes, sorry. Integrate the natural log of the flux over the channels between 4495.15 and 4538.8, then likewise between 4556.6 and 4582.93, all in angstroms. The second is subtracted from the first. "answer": 0.02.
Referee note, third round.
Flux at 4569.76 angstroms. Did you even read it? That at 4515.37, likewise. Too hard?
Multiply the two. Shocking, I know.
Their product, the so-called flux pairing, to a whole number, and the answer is 503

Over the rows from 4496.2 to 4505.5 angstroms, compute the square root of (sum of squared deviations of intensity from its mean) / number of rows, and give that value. 1.2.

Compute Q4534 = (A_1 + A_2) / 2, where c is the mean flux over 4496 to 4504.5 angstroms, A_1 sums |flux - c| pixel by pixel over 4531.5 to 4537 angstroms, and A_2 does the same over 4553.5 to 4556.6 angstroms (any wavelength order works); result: 12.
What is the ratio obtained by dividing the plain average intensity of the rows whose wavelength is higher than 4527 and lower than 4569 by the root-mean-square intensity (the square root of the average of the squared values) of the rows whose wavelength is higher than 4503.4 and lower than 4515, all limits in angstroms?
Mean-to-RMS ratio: 0.91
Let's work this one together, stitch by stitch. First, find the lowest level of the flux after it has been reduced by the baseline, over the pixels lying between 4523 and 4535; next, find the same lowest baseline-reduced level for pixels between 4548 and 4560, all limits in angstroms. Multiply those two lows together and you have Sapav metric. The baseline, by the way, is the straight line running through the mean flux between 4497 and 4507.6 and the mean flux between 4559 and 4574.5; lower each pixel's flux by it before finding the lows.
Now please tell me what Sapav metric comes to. 12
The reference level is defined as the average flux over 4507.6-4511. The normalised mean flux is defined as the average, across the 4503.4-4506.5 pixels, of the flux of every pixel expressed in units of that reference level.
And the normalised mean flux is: 1.02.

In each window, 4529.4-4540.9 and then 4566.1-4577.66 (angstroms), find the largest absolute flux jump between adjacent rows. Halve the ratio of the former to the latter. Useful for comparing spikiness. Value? 1.3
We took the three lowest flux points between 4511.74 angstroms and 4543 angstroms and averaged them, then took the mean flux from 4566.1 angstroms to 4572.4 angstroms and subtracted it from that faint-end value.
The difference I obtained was -4.6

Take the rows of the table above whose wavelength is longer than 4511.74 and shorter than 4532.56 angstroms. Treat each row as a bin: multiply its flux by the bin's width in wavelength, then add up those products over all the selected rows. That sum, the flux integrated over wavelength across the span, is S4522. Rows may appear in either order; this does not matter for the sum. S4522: 435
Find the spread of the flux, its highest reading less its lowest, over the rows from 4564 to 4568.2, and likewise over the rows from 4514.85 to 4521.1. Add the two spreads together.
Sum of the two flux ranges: 1.8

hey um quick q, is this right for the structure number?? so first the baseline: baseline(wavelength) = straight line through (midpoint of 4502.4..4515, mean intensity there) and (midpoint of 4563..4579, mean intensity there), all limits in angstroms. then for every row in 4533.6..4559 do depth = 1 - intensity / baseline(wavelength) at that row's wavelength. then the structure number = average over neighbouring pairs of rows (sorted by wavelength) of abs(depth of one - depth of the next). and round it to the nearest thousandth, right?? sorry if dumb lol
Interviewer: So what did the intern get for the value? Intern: 0.016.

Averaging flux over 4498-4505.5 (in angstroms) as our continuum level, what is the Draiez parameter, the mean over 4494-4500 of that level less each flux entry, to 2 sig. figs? 1.9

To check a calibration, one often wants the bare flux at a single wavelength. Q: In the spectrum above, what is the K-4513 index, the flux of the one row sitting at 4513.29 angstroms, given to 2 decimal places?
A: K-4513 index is 21.90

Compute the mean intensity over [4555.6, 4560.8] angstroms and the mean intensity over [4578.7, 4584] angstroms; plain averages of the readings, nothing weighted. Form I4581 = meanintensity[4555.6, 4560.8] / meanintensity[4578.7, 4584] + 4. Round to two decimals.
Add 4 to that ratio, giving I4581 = 5.12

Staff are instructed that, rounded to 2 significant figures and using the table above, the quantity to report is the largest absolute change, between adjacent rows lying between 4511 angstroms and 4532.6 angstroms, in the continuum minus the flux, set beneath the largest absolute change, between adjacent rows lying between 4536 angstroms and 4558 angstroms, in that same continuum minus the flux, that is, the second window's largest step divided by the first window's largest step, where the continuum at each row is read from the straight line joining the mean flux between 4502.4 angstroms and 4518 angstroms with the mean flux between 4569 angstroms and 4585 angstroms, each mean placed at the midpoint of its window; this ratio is 1.5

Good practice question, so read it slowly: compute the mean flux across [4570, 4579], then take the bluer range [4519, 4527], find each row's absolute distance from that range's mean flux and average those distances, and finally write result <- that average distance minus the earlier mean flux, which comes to -20.5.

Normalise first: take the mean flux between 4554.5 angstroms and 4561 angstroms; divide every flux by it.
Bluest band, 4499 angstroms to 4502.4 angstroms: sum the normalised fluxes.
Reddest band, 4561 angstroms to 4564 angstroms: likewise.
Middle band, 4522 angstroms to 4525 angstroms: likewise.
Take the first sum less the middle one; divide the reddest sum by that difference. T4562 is 12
